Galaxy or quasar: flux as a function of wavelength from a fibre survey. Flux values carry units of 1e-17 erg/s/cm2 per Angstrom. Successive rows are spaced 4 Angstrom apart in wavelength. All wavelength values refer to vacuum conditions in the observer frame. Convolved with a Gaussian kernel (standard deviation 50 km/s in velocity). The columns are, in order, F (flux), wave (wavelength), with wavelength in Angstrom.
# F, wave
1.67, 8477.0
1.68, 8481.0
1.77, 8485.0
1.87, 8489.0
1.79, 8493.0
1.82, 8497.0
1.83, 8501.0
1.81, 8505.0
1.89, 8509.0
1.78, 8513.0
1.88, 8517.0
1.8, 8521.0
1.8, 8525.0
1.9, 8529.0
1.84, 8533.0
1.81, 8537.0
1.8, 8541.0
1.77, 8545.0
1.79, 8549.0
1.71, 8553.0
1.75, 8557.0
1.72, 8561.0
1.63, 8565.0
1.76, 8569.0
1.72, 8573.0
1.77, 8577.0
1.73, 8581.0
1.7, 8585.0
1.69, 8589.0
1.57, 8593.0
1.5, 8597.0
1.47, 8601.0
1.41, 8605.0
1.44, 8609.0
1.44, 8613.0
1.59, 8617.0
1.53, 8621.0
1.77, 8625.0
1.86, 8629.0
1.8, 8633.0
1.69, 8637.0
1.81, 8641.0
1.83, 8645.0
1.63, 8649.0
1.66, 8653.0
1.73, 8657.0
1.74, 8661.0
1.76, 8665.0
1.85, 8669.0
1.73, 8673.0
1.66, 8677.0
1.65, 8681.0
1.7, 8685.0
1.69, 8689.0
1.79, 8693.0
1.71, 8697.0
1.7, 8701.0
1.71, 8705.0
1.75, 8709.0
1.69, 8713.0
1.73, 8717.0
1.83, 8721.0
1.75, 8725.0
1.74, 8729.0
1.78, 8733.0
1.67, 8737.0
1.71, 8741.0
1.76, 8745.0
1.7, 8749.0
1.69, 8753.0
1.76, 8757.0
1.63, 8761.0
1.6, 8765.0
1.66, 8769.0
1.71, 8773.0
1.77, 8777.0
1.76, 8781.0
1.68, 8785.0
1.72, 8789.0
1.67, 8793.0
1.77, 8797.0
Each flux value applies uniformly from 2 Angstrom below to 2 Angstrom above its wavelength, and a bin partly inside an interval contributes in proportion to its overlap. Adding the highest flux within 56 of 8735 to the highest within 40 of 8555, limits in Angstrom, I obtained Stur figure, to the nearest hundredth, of 3.73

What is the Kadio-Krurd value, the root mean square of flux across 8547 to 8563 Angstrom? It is 1.74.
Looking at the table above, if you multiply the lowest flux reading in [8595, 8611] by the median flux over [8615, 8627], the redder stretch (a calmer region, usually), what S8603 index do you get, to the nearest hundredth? 2.24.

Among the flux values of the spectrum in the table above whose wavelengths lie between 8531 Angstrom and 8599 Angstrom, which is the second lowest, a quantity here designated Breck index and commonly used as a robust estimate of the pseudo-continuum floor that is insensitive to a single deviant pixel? 1.57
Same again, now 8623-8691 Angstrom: 1.65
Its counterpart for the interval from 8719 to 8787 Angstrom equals 1.63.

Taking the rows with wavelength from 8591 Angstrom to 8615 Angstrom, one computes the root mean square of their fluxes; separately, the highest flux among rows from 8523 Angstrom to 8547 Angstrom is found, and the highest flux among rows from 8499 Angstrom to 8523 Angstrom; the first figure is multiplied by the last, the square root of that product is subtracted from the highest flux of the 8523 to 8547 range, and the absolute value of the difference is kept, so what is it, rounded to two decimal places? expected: 0.23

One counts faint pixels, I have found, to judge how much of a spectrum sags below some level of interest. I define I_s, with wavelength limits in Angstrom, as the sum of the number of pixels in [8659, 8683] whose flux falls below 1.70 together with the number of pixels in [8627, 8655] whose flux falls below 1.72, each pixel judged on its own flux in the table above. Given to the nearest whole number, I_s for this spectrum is 5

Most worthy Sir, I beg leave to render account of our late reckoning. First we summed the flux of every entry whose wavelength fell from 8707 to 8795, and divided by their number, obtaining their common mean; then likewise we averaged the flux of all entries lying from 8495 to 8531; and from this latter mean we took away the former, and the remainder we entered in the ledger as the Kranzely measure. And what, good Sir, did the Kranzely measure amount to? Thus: 0.12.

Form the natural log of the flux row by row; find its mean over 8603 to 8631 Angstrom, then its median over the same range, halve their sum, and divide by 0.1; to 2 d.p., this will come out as 4.38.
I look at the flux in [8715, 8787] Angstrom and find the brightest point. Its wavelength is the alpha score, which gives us 8721.0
